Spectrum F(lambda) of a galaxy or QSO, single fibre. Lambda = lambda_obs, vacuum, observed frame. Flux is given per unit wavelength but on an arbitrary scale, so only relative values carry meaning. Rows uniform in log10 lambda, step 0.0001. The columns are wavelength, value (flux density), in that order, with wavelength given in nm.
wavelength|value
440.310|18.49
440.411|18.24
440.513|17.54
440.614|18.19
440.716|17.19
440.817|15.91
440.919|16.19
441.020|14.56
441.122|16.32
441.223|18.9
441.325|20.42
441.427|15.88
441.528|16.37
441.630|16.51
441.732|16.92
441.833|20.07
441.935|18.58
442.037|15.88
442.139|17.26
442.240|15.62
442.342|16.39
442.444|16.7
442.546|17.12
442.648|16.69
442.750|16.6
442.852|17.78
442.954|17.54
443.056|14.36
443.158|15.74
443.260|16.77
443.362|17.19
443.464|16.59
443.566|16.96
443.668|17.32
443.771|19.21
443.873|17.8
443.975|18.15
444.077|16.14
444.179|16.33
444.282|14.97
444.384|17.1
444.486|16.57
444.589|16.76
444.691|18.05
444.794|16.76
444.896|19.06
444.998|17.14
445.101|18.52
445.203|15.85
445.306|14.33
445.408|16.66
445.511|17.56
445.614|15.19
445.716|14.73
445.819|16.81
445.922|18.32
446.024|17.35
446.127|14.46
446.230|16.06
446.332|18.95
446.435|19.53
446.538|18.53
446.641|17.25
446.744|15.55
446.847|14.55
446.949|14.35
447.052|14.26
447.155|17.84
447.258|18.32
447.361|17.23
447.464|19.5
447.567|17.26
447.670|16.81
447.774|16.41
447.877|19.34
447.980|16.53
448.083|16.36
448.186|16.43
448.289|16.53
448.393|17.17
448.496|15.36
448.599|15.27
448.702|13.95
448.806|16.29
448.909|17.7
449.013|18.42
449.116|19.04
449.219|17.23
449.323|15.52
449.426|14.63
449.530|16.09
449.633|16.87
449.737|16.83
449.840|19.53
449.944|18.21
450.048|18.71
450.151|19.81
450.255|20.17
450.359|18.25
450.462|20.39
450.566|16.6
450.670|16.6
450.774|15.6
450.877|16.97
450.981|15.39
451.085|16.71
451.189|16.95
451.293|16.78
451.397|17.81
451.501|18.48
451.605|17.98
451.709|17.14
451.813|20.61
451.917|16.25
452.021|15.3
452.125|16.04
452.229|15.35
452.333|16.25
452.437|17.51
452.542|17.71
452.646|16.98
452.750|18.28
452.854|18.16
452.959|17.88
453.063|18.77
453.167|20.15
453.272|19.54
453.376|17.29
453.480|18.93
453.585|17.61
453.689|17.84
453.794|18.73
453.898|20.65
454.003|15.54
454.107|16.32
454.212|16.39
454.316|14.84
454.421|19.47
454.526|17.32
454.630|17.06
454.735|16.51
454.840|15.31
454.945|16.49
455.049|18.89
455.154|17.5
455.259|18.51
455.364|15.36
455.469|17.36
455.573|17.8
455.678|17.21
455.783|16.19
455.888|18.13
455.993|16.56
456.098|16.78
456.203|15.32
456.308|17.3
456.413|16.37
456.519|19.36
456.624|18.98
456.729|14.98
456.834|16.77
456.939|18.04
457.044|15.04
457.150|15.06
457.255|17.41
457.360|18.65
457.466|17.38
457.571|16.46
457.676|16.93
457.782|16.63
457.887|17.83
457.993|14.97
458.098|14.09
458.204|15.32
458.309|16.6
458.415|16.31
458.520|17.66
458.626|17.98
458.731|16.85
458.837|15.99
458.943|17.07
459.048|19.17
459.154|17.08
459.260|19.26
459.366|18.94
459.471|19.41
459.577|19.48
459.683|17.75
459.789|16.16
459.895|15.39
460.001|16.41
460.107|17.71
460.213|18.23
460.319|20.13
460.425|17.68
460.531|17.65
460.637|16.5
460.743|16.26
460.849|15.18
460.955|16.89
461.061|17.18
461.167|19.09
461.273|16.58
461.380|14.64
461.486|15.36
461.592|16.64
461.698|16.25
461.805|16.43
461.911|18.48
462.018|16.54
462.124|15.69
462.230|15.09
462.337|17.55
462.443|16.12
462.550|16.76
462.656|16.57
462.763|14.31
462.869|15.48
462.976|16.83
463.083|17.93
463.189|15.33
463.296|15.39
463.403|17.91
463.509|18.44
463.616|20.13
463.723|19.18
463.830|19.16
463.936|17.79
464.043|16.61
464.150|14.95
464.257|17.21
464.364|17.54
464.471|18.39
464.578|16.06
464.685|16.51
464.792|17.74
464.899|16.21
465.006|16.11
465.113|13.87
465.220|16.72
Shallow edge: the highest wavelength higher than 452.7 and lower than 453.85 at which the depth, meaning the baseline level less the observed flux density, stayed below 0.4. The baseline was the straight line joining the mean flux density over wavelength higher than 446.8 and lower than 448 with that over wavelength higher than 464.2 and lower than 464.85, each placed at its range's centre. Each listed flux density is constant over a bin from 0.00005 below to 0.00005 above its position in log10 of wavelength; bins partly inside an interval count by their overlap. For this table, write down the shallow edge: 453.794 nm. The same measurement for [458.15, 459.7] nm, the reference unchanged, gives 459.683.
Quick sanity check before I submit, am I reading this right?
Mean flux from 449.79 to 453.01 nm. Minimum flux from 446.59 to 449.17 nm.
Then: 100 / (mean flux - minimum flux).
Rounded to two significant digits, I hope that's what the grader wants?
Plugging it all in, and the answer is 28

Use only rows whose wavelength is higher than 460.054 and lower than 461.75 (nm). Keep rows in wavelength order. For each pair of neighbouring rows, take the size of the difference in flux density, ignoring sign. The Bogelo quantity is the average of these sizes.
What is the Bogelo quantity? 1.21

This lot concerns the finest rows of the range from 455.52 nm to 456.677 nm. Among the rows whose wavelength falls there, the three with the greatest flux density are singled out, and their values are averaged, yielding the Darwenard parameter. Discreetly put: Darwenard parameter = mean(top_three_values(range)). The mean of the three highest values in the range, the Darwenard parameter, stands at 18.8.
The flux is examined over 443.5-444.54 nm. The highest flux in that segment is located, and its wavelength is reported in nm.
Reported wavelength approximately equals 443.771 nm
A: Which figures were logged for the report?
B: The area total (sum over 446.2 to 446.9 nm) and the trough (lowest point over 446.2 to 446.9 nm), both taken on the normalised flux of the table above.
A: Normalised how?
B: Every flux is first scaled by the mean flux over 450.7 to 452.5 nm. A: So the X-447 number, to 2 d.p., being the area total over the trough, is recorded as 8.28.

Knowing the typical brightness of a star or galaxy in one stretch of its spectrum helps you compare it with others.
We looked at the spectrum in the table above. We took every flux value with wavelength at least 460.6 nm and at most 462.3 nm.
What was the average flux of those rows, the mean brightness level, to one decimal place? 16.4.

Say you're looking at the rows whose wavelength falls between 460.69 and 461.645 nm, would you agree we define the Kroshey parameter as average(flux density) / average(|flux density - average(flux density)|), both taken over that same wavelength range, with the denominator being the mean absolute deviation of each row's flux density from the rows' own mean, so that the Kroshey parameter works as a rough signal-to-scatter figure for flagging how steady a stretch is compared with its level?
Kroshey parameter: 17.4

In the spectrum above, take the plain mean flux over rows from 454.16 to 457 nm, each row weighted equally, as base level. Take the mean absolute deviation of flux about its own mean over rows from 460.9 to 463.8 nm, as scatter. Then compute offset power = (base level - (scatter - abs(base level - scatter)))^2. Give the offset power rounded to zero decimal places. 1017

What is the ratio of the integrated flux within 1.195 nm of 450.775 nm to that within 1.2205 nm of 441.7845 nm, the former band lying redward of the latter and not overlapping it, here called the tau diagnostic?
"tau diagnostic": 1.02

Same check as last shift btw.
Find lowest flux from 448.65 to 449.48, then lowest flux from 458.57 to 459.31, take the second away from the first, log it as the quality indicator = -2.0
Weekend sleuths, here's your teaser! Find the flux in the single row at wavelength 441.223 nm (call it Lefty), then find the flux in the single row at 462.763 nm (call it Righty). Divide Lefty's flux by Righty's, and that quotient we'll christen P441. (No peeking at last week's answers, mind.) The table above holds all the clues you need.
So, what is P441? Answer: 1.32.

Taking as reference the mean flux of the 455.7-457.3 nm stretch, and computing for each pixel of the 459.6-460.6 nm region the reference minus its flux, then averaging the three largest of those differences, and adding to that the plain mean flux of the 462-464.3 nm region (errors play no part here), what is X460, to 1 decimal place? 17.7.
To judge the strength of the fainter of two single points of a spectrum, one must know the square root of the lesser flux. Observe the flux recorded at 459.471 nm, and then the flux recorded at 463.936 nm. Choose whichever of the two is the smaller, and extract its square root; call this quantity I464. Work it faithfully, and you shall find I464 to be 4.22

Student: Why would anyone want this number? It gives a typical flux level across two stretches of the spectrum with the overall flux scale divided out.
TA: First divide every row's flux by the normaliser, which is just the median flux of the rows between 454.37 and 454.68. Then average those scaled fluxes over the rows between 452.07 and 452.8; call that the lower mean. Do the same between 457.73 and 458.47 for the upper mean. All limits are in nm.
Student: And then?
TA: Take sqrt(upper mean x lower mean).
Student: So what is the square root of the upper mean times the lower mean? 0.95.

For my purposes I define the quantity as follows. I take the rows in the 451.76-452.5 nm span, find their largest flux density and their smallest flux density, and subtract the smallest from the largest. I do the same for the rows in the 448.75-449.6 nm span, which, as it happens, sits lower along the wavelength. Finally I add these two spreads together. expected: 9.7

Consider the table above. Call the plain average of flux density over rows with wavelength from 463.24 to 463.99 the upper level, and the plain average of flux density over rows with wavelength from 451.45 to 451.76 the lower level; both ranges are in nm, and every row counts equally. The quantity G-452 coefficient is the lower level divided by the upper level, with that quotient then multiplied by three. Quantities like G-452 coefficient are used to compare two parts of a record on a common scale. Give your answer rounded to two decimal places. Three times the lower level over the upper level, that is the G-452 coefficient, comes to 2.93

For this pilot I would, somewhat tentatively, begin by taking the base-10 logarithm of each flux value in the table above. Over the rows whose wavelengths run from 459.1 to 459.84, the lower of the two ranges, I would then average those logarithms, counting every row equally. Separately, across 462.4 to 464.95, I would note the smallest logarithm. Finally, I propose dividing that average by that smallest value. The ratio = 1.09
